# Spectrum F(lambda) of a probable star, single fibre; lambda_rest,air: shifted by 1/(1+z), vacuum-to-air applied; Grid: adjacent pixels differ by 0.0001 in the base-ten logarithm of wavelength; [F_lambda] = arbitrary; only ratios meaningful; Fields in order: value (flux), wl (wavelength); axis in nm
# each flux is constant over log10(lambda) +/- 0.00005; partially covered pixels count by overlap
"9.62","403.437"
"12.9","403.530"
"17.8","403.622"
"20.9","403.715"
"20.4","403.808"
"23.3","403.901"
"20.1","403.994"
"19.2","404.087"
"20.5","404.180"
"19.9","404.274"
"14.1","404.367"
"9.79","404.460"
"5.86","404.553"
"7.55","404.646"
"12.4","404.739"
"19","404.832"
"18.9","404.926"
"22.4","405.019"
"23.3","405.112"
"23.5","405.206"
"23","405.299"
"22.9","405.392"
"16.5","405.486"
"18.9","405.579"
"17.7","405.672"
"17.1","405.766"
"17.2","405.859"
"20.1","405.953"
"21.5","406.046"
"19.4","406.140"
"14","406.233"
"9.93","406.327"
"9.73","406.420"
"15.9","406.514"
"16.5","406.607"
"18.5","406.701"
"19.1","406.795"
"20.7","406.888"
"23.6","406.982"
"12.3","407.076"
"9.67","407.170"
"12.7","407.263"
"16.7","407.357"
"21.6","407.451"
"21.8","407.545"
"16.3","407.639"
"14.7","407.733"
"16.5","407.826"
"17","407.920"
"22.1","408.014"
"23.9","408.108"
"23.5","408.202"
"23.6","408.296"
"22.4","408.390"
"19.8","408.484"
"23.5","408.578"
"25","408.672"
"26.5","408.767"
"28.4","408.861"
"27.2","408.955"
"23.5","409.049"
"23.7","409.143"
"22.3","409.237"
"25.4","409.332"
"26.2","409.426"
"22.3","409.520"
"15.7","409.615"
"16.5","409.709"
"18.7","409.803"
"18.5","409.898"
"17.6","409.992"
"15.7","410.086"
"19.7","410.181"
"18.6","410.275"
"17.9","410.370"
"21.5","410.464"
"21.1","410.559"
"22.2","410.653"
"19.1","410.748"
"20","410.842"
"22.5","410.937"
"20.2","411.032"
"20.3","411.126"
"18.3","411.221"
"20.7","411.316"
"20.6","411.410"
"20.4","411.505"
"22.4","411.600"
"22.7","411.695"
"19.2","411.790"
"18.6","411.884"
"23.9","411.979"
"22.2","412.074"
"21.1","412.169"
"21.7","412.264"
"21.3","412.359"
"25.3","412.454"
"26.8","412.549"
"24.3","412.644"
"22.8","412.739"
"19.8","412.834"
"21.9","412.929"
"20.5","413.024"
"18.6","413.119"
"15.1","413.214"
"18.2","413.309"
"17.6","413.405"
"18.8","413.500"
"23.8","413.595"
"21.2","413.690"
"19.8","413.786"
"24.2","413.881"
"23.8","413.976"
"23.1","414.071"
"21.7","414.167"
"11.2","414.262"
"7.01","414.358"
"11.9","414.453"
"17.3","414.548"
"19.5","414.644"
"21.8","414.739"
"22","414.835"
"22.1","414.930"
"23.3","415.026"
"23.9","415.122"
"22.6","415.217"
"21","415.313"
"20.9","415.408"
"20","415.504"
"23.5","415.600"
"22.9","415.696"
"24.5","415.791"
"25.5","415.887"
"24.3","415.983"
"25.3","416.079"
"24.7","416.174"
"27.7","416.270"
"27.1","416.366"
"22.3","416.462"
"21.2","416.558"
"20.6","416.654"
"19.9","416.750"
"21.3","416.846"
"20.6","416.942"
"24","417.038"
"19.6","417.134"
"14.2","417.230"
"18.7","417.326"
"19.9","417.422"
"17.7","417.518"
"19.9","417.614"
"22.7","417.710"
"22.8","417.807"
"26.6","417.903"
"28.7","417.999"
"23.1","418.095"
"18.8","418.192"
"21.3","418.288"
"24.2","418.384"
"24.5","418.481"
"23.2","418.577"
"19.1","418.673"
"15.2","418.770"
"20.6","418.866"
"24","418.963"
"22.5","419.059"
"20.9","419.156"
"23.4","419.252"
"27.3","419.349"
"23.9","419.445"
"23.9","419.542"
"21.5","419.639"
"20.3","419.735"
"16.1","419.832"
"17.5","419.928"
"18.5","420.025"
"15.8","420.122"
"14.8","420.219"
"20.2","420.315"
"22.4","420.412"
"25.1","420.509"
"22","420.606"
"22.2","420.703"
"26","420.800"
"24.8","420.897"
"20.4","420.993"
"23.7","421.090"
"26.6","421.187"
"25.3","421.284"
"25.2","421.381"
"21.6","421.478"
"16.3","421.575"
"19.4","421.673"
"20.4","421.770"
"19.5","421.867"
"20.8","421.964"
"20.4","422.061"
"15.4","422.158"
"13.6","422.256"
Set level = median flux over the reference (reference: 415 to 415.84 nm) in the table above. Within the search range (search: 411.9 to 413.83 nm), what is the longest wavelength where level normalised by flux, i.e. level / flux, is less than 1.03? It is 413.595 nm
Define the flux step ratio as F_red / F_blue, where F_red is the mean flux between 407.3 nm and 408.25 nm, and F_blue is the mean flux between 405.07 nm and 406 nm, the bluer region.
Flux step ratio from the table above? 1.0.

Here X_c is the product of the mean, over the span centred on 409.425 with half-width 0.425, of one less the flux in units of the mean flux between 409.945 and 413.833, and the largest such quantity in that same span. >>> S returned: -0.012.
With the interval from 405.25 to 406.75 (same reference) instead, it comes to 0.081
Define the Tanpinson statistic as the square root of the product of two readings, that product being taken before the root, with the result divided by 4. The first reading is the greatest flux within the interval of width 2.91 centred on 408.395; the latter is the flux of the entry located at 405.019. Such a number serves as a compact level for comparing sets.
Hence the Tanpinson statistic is 6.3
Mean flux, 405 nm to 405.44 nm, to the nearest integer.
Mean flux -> 23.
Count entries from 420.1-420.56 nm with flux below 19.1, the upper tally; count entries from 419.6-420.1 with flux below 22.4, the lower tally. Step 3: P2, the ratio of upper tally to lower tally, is 0.40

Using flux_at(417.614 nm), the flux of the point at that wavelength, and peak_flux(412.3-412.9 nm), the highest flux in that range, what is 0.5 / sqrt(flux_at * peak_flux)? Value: 0.0217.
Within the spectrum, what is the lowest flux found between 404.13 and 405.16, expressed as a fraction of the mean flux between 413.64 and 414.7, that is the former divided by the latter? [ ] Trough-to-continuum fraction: 0.32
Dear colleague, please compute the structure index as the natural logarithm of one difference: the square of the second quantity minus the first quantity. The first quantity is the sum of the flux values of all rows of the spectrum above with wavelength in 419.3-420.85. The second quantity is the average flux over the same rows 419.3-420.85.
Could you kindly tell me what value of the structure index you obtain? 4.7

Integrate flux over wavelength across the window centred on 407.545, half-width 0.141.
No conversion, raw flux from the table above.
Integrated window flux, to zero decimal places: 6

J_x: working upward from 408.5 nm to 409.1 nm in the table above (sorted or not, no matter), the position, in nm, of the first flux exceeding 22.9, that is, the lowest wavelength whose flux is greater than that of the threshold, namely 408.578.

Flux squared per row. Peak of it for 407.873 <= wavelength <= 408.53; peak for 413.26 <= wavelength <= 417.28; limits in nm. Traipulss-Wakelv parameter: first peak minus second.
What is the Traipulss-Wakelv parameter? -196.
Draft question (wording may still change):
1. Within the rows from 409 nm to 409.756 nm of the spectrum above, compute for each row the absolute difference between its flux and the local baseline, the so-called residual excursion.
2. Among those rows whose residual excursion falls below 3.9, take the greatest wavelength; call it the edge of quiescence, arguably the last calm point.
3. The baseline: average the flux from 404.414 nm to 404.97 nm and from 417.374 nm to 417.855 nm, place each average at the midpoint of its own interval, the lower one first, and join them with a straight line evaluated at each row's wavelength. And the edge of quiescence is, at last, 409.709 nm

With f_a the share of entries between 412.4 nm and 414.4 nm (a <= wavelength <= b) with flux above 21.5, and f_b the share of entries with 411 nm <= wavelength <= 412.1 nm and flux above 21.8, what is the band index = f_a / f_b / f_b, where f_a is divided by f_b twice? 4.3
